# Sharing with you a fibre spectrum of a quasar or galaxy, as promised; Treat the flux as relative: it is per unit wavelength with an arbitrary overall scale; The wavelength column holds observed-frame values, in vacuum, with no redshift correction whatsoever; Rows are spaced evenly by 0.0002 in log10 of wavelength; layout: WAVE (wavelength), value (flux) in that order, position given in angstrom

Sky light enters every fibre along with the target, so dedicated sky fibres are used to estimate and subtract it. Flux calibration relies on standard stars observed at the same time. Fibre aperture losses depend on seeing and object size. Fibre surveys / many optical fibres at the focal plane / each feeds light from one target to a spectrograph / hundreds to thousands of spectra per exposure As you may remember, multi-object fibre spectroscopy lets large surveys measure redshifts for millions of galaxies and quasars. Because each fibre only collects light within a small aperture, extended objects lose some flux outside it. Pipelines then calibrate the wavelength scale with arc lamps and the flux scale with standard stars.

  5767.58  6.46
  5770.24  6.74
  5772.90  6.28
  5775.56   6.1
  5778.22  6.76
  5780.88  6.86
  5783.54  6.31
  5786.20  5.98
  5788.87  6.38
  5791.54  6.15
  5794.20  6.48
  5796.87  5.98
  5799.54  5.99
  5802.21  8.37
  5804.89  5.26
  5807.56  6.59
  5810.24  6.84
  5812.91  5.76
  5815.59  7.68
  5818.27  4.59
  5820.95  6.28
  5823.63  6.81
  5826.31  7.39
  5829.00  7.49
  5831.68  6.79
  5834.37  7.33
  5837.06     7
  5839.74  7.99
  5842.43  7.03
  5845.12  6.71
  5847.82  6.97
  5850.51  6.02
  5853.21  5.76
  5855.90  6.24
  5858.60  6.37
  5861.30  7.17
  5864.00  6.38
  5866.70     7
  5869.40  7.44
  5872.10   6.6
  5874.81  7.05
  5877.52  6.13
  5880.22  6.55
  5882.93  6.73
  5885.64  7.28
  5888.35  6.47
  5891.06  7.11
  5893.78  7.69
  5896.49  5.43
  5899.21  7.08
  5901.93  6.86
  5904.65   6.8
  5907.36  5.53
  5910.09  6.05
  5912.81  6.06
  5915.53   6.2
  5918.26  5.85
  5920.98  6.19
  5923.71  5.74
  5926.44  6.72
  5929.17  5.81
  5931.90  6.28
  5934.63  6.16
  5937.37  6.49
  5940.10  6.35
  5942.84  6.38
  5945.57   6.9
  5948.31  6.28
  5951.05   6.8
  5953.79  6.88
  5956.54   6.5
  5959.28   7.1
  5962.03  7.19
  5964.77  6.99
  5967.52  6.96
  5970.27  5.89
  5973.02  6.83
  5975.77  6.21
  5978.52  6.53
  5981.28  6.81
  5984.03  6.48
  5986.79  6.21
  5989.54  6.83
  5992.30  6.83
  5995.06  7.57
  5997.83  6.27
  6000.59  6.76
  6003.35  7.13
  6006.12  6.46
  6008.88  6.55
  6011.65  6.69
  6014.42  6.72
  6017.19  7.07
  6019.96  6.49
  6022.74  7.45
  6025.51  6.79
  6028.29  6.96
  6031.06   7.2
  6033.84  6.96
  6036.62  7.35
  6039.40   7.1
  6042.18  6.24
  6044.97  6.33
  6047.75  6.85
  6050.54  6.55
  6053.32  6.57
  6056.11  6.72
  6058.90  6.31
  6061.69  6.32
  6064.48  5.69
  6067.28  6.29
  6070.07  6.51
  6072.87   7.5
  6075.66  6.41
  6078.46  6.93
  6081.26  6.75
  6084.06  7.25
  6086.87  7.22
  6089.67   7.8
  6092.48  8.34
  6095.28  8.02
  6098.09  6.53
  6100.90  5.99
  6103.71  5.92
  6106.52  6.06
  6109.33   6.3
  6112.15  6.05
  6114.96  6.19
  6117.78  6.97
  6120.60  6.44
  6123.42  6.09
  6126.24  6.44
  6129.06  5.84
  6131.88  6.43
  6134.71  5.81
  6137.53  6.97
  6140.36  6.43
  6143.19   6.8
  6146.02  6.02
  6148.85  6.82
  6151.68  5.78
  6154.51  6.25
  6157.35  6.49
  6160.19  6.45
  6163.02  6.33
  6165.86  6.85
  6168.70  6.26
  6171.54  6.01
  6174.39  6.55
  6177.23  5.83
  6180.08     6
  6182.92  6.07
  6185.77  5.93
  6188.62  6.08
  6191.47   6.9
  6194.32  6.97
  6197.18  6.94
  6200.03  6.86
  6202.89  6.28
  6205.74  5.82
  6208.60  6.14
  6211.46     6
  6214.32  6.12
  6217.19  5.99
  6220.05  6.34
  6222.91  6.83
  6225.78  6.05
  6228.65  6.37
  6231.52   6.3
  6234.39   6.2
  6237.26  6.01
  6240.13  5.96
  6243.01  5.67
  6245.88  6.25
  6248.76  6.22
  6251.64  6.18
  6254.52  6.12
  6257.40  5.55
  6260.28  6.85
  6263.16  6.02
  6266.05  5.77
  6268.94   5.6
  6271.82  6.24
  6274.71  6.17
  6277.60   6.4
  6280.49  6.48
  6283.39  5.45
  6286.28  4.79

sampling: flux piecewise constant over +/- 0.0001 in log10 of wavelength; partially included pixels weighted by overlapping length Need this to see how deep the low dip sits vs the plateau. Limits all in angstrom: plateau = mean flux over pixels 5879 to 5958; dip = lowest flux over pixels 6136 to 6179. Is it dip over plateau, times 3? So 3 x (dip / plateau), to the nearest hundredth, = 2.69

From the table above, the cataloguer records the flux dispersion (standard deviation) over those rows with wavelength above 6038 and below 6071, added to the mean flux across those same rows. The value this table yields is 6.8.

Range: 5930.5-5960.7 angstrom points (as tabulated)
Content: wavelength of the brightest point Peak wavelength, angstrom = 5959.28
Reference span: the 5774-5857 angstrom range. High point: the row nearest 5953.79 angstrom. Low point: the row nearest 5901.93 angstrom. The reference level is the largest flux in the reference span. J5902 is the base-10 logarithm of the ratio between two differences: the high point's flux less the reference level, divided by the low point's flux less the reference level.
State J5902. 0.0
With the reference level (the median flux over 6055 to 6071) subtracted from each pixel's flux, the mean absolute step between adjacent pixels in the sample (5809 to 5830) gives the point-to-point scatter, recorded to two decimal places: 1.28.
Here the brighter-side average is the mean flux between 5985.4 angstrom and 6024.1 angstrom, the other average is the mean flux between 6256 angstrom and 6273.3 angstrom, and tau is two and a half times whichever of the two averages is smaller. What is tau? 15.0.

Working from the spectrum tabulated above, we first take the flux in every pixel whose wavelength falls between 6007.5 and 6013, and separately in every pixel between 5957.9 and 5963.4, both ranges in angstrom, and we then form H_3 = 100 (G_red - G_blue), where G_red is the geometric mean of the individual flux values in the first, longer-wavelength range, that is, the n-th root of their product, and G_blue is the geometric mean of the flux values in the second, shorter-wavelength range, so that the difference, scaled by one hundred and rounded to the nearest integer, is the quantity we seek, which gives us -53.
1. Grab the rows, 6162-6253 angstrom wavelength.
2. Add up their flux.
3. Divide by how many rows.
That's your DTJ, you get 6.26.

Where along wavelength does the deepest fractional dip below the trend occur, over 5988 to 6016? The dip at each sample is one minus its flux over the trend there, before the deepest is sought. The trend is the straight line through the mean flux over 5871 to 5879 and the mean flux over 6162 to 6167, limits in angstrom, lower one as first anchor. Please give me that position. 5997.83 angstrom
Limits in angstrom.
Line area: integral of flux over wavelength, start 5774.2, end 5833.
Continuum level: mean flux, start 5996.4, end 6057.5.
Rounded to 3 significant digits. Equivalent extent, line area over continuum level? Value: 56.3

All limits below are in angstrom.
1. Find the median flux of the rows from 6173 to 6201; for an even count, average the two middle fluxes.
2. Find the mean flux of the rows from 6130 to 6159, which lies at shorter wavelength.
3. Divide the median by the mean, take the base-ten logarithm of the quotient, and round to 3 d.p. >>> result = -0.004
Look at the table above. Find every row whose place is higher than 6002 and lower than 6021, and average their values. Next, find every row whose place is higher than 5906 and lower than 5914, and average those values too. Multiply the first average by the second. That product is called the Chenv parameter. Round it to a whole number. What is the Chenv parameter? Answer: 40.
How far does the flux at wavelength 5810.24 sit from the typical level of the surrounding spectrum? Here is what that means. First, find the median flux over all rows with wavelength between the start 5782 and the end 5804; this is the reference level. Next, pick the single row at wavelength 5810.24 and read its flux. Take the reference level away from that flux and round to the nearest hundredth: 0.61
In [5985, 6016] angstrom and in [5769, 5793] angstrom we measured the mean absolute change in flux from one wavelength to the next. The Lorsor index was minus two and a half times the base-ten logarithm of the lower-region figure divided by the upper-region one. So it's 0.22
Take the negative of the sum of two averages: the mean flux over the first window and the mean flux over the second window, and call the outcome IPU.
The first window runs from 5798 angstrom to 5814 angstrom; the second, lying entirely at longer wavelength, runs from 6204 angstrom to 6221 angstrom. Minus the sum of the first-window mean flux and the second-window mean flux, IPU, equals -12.5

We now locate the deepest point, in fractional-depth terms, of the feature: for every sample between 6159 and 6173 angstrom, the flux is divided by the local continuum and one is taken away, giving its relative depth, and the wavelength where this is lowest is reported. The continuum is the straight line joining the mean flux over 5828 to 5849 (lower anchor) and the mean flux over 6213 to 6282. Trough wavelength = 6171.54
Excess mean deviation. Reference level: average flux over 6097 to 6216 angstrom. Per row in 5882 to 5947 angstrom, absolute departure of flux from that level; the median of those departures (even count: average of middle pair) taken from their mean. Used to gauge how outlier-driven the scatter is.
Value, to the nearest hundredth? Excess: 0.02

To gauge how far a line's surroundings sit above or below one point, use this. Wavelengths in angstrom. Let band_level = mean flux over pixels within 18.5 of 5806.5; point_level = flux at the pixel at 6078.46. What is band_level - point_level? -0.6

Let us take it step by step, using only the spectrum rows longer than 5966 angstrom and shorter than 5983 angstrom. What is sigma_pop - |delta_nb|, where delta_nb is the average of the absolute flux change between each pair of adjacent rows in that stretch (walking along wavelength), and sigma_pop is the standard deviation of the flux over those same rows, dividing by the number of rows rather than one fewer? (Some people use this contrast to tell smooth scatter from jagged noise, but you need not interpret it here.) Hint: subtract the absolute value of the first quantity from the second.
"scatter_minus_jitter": -0.27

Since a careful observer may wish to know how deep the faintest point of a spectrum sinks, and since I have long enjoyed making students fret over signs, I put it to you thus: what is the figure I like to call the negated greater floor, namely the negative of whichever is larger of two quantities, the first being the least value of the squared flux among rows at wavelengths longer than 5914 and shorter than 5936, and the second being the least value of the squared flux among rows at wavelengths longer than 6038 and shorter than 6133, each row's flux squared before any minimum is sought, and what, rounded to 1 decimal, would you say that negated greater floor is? -32.9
